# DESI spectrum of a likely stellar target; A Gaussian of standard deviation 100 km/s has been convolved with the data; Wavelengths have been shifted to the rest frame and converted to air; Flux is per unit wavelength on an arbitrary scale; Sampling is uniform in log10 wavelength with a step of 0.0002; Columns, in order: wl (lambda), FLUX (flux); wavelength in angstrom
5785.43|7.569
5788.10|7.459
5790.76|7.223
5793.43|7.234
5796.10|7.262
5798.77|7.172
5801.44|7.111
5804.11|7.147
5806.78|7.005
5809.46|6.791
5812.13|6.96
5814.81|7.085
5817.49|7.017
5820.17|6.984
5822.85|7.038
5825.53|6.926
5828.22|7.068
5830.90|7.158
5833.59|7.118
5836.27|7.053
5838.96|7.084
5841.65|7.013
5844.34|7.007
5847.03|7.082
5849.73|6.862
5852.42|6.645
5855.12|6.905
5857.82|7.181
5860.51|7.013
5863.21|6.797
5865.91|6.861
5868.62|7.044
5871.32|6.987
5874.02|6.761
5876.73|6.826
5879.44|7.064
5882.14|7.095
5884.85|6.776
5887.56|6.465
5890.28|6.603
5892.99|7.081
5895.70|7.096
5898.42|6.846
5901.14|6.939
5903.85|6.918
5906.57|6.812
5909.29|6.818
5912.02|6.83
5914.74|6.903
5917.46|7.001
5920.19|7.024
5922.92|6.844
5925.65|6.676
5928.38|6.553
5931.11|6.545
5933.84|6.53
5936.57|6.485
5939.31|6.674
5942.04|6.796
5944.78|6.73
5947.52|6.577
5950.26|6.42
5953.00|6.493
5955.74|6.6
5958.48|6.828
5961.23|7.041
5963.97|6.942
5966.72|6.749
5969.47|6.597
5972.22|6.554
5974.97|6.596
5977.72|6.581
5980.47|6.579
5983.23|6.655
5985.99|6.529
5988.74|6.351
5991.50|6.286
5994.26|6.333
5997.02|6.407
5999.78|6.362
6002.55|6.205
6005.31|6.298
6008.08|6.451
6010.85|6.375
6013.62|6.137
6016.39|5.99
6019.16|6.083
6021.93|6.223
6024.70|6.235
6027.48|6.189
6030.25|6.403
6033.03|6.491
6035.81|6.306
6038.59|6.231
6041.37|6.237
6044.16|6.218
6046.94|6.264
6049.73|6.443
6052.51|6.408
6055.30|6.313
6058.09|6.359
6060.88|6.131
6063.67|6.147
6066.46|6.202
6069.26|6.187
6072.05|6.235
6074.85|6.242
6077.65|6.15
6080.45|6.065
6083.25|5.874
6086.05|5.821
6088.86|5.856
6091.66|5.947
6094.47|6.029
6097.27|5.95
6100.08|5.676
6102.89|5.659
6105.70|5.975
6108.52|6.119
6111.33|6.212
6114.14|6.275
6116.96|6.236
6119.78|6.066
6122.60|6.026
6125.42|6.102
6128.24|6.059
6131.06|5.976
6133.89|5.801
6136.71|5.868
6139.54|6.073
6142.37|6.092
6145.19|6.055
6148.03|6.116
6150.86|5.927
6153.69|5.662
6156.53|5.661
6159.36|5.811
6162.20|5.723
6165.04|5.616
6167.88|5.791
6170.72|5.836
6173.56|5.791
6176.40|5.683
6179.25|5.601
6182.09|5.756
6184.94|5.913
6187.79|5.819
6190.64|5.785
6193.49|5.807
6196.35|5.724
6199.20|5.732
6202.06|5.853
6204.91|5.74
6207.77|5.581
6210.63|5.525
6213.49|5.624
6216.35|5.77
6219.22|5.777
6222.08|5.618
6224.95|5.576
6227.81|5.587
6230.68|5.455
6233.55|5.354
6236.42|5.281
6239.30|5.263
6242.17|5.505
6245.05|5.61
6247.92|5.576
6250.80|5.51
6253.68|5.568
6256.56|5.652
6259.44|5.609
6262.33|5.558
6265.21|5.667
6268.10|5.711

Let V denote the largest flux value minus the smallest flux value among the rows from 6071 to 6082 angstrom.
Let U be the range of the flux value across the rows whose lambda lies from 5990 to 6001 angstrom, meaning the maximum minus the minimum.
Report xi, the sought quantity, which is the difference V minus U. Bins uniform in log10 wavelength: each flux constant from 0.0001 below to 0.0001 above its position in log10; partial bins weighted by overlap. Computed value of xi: 0.06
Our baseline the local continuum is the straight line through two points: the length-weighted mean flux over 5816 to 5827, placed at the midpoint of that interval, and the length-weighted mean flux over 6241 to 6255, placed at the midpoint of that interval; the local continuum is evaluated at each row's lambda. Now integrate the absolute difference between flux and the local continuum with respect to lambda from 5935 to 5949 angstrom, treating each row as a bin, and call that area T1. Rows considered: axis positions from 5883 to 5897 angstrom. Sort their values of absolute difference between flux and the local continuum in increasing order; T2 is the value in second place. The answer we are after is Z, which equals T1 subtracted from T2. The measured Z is -1.45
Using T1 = 1.61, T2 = 0.155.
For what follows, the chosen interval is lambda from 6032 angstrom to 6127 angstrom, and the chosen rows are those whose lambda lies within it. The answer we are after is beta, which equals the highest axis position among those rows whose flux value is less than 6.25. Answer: 6125.42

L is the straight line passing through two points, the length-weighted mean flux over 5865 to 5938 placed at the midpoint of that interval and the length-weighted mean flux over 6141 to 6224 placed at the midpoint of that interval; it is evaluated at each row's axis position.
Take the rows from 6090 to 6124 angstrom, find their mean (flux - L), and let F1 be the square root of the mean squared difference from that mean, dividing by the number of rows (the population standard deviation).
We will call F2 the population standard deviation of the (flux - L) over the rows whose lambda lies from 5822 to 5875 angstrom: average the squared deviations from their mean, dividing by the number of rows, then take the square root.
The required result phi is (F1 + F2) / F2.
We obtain 2.7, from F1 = 0.21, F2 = 0.122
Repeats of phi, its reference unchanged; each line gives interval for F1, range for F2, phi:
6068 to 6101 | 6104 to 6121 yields 2.3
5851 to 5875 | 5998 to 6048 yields 2.2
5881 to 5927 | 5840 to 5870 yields 2.2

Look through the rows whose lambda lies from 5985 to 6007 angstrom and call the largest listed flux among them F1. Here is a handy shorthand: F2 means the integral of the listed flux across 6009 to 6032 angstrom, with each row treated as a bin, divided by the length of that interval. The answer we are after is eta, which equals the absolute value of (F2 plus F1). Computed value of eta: 12.7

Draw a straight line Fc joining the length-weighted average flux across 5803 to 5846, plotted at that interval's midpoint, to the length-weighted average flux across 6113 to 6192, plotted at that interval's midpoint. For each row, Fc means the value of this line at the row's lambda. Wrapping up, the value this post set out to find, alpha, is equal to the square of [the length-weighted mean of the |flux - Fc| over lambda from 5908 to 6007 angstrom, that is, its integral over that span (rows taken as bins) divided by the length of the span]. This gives 0.0196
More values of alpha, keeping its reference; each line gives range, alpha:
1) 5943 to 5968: 0.0393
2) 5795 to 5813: 0.0106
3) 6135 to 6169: 0.0198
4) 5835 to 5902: 0.0208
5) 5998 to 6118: 0.0185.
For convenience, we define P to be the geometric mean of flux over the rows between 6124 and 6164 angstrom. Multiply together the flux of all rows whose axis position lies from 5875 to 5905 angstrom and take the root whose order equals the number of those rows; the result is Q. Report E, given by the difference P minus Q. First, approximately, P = 5.9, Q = 6.9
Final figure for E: -1.0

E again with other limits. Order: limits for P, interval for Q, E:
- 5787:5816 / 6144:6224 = 1.4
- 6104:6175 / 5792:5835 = -1.1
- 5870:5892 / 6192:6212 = 1.1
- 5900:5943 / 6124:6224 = 1.0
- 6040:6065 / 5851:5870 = -0.6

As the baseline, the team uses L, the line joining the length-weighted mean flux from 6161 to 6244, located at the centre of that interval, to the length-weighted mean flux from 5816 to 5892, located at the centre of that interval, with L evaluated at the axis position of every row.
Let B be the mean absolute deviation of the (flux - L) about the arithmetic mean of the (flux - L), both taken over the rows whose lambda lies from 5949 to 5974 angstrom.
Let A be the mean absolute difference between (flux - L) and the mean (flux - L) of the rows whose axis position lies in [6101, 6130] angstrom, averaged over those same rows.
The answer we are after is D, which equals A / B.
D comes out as 0.68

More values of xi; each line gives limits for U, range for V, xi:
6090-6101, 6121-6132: -0.23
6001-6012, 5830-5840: -0.14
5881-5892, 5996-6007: -0.43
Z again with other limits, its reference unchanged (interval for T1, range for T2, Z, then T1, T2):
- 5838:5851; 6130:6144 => -1.35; 1.42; 0.061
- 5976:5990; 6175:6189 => -1.68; 1.74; 0.062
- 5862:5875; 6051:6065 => -1.28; 1.33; 0.053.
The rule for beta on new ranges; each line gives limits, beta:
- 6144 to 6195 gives 6193.49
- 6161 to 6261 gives 6259.44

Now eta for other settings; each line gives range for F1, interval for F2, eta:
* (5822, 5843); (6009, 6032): 13.4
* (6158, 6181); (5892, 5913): 12.8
